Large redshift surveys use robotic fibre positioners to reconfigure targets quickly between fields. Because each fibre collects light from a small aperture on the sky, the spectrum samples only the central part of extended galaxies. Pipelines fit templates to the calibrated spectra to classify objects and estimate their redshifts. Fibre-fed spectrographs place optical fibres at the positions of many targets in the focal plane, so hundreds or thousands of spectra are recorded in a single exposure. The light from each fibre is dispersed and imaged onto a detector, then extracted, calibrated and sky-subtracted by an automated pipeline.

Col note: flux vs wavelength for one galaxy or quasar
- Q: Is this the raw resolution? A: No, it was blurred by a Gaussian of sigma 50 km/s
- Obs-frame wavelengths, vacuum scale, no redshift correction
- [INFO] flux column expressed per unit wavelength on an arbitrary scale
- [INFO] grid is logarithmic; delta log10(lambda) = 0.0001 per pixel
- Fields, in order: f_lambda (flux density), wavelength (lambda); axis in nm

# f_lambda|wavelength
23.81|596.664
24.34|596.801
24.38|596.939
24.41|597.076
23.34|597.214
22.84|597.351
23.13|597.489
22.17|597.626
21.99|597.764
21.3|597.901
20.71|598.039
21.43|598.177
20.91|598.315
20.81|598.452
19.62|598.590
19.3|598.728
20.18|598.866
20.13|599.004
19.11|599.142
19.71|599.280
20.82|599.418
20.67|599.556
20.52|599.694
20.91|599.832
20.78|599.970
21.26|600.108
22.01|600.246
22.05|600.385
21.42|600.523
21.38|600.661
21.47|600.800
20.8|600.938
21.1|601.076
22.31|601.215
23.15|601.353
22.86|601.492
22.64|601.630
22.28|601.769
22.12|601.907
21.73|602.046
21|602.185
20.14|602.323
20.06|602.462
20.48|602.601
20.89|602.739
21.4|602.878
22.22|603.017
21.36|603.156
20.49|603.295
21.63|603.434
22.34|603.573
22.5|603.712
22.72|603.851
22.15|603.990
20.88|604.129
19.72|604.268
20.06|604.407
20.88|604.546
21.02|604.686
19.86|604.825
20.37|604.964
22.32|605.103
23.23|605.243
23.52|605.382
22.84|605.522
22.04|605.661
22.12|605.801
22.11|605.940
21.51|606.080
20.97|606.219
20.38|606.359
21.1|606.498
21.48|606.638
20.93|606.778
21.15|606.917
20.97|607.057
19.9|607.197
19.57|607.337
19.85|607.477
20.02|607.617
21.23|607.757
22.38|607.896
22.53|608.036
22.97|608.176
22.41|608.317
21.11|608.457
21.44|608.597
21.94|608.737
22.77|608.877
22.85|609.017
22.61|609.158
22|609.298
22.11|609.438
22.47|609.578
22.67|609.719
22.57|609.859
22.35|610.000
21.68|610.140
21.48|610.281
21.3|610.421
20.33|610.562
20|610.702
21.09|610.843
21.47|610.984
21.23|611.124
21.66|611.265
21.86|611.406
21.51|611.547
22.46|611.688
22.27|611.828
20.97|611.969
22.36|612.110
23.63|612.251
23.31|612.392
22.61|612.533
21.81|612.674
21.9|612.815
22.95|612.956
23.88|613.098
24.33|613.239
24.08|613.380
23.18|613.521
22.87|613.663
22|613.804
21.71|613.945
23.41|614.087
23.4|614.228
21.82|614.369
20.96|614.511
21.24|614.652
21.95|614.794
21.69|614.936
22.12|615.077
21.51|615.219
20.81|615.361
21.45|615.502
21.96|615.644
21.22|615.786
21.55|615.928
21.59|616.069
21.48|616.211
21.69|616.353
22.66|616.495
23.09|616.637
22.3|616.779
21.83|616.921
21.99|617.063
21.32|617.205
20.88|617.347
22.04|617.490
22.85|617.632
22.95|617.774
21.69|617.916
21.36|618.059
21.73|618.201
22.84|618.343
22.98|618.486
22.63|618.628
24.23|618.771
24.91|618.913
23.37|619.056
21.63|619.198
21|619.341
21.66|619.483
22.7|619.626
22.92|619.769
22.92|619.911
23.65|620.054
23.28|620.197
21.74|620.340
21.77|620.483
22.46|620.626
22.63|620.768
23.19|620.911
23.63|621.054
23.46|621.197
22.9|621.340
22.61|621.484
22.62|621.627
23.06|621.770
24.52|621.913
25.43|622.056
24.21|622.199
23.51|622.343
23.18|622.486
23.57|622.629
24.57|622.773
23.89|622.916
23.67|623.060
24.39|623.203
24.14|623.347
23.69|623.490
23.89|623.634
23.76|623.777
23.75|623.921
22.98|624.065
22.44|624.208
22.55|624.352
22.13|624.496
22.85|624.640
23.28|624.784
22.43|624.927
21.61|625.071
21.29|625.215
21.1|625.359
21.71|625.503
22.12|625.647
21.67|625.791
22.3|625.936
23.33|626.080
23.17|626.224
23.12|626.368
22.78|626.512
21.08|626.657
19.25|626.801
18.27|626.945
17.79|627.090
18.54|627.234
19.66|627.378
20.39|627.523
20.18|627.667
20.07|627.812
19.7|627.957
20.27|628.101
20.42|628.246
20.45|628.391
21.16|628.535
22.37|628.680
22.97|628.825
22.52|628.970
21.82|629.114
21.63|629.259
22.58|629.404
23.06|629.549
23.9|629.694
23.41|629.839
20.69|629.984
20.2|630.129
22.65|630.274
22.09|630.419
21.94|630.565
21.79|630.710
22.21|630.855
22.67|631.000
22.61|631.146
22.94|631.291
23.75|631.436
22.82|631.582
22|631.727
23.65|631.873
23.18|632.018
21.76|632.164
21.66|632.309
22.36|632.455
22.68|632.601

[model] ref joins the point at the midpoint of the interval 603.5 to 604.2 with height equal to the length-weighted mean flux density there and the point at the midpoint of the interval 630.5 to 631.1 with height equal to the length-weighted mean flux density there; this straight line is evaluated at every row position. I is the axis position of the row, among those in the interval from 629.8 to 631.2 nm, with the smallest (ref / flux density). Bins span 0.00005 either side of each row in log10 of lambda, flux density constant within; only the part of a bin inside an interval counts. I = 629.839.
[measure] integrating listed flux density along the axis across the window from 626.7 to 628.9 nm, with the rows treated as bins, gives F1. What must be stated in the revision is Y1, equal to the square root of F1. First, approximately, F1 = 44.3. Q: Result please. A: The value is 6.65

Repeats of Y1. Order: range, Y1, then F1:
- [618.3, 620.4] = 6.92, 47.9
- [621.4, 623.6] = 7.24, 52.3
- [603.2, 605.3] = 6.69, 44.8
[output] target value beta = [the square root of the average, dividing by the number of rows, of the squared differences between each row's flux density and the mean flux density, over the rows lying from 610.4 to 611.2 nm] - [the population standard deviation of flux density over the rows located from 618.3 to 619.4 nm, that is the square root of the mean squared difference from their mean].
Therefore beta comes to -0.65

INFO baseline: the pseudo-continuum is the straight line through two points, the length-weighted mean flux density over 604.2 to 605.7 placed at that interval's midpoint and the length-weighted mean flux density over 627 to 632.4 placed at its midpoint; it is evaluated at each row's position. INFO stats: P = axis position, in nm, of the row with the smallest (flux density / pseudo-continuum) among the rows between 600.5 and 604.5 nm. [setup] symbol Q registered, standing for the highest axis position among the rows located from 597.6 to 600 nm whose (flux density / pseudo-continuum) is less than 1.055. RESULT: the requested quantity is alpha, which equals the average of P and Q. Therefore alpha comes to 602.12 nm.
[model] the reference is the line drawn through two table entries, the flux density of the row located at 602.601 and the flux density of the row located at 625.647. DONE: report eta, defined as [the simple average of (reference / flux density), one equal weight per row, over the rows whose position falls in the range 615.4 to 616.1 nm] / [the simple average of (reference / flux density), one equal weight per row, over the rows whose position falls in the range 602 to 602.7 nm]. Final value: 1.00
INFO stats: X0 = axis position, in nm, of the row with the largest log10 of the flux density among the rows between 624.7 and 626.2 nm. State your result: 626.080 nm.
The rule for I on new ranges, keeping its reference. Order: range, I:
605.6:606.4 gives 605.801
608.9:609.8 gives 609.017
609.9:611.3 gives 610.000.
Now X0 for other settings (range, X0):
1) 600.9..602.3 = 601.353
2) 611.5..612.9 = 612.251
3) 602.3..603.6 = 603.573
